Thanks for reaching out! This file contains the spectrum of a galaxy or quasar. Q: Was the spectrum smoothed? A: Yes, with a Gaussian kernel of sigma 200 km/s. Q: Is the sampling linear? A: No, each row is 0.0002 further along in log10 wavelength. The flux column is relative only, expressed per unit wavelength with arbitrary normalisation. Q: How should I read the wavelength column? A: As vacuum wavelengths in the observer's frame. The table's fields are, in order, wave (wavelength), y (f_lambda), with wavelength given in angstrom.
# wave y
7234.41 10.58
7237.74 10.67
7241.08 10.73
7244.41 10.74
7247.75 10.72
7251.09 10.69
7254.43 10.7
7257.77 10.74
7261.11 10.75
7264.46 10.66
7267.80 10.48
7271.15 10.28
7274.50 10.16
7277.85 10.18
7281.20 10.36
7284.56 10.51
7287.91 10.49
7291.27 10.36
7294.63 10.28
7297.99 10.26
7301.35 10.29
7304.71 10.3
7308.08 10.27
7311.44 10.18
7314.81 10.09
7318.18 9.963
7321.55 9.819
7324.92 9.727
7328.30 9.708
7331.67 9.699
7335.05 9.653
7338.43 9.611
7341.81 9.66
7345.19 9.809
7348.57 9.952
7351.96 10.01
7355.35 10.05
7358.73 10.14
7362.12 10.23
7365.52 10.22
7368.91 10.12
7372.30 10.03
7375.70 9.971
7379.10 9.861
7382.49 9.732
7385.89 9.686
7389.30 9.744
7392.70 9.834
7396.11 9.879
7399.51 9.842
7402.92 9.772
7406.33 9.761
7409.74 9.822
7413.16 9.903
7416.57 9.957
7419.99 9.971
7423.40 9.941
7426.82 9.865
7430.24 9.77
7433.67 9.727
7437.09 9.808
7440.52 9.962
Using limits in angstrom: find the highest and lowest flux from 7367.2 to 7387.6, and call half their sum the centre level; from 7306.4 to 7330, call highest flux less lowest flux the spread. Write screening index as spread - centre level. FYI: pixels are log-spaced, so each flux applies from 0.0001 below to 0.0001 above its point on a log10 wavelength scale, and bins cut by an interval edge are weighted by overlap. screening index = -9.3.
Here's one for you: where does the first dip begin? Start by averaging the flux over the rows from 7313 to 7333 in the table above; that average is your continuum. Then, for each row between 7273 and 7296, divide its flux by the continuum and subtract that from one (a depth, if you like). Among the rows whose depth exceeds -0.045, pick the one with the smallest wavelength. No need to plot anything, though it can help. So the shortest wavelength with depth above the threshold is 7274.50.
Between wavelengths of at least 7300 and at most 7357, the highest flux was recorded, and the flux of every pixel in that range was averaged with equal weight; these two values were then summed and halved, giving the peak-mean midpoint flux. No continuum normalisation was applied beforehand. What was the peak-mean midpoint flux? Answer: 10.11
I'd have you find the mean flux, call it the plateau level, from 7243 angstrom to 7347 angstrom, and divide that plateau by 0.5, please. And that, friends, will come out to 20.5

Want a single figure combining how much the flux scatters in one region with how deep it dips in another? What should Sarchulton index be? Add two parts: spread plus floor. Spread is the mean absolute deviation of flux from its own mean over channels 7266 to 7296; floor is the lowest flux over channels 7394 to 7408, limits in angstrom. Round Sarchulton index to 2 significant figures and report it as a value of 9.9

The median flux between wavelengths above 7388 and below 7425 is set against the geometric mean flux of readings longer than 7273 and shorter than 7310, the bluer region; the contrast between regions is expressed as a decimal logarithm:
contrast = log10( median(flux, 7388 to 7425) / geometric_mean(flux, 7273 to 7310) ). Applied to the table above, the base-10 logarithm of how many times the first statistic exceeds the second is -0.020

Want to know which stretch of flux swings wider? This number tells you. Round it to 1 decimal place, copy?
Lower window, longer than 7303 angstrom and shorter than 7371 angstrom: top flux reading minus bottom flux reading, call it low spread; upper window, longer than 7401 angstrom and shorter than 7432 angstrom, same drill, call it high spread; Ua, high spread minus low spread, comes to -0.5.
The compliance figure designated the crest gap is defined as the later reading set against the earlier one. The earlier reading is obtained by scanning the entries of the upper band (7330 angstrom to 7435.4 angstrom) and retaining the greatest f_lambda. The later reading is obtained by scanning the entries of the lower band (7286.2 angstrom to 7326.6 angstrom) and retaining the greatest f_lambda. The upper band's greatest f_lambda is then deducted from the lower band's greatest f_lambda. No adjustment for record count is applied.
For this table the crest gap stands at 0.26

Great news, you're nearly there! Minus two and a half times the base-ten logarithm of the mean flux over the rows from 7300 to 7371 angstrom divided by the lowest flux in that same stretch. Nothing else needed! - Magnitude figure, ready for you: -0.040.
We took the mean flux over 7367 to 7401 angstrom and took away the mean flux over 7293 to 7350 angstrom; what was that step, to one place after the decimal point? -0.1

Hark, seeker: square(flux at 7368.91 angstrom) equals 102.4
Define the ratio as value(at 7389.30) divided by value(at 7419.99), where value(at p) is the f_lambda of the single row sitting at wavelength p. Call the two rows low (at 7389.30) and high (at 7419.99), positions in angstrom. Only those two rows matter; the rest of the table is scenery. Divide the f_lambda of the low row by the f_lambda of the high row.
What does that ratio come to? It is 0.98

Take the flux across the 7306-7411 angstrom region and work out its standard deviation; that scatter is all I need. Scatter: 0.19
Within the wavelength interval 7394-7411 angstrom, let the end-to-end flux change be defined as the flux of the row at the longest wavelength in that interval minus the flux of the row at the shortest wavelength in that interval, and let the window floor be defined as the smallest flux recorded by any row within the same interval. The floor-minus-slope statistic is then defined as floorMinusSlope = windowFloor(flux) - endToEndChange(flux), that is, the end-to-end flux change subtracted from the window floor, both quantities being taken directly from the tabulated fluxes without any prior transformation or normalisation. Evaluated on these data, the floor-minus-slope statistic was 9.8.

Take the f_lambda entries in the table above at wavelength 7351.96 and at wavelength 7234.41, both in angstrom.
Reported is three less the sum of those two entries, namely -17.6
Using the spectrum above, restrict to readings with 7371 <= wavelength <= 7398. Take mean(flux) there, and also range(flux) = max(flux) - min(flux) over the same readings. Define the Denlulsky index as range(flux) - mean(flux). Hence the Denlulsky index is -9.50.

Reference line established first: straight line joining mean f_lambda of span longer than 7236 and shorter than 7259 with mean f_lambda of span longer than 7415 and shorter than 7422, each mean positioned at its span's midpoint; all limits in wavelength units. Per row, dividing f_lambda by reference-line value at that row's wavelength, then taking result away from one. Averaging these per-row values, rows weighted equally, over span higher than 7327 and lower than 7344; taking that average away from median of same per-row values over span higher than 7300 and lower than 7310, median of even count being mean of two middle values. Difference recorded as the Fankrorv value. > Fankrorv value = -0.047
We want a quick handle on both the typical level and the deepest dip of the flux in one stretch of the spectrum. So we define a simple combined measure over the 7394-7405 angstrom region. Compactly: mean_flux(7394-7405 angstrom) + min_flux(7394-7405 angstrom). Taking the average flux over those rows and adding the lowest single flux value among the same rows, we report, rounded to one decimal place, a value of 19.6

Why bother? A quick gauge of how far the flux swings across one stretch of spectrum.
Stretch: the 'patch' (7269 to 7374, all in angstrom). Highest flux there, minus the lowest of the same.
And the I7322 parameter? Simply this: 0.90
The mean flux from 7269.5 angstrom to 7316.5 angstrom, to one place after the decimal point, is 10.3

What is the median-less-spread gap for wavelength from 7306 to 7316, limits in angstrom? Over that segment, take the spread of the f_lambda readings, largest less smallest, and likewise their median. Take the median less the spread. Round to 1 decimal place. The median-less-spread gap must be 10.0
